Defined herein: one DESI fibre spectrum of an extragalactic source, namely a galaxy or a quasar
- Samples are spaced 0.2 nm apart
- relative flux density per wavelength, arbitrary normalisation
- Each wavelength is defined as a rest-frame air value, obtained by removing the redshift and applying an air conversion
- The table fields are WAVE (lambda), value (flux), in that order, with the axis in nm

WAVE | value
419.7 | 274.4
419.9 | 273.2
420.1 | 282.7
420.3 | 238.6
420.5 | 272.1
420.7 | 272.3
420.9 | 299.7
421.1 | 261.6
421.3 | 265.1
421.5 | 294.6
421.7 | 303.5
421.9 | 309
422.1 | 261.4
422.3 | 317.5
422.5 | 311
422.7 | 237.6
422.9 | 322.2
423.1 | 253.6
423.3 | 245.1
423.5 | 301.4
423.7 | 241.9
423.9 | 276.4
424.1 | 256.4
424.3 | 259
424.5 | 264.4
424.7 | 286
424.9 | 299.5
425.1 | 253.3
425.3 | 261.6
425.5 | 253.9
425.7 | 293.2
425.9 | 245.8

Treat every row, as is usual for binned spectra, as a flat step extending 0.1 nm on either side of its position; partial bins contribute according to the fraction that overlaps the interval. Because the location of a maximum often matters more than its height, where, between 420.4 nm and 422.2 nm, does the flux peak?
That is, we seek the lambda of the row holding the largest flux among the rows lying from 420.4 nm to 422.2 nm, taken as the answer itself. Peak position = 421.9 nm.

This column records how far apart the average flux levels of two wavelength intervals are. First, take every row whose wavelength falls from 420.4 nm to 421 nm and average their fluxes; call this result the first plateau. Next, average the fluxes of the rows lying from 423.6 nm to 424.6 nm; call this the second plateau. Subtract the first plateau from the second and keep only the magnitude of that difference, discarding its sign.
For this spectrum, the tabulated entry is 22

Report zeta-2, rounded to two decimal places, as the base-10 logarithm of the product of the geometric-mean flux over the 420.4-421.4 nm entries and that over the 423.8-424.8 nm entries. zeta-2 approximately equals 4.87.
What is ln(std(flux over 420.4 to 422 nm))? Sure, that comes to 2.9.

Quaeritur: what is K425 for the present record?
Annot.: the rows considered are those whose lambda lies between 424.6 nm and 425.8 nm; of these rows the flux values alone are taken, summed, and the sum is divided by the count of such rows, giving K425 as 275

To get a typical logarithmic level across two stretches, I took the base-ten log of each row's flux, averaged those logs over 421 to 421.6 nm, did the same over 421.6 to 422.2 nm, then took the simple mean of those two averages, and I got 2.45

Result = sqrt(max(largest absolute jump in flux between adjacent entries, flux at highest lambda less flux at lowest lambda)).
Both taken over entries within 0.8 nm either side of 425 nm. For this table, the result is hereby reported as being 6.8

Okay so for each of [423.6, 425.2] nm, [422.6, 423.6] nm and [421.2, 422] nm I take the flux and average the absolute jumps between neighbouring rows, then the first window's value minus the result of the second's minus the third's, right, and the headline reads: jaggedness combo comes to -19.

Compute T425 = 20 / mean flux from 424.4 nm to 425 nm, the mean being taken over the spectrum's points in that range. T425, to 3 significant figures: 0.0706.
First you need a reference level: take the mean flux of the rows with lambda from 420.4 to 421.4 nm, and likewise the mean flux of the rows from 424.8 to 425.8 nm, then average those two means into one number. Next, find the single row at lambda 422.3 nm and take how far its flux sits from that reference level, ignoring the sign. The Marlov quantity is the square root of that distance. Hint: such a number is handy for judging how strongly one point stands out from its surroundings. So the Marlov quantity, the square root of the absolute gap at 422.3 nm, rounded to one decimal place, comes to 6.7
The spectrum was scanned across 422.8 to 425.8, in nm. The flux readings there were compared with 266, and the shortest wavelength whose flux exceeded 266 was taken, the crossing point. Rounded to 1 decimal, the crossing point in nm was 422.9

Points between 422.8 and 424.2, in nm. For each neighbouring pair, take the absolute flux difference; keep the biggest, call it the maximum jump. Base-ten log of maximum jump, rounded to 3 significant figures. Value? 1.84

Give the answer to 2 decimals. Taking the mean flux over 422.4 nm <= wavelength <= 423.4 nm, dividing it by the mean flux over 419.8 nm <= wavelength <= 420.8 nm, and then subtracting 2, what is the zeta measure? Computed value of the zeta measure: -0.98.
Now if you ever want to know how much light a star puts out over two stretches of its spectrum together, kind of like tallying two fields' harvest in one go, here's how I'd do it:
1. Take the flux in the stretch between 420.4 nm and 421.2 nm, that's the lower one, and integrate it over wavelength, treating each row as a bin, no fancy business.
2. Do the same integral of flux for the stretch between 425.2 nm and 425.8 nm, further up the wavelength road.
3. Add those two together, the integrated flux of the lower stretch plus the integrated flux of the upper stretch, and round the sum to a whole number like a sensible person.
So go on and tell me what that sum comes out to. 383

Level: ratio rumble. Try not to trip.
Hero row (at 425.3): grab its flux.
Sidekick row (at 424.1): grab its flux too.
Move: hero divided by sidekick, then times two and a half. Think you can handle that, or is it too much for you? 2.6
